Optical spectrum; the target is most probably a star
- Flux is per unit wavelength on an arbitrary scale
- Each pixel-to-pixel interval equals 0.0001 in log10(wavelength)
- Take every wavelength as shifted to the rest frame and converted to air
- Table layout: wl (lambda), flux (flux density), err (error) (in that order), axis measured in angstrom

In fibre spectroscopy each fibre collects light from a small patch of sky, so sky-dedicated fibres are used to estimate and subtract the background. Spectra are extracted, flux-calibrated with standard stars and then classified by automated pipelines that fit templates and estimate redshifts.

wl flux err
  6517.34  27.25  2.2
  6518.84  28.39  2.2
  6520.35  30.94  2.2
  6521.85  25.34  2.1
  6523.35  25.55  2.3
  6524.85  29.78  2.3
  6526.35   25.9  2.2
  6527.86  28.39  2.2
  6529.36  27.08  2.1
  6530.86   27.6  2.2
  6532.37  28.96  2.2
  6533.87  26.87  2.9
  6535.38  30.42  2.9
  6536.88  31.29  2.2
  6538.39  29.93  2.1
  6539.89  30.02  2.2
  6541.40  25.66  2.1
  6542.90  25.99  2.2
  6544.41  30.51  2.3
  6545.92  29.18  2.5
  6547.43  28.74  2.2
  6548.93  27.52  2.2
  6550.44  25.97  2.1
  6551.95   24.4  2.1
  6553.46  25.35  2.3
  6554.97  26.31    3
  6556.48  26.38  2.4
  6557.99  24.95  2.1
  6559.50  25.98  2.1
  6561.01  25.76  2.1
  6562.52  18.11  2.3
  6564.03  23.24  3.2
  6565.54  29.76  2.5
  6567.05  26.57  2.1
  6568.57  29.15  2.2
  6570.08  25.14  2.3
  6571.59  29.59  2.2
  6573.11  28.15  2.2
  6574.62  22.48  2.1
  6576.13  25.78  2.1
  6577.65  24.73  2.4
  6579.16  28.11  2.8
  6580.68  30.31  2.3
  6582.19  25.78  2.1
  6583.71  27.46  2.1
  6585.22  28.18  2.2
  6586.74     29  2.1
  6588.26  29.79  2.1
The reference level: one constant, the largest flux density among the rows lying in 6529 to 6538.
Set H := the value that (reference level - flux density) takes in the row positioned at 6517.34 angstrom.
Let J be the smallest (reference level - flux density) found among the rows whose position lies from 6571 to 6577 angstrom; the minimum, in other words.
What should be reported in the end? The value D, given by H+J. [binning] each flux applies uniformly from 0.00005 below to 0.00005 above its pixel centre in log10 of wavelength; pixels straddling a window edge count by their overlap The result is 5.7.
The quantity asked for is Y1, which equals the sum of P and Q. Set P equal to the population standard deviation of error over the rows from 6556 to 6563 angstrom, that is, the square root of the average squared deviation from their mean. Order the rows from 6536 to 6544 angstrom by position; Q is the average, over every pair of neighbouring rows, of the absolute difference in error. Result 0.23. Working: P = 0.13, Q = 0.100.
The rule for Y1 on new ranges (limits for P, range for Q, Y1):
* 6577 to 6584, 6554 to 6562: 0.48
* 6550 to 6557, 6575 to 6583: 0.68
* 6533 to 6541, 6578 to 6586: 0.56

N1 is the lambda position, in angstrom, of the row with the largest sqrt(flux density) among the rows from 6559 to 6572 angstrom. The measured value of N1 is 6565.54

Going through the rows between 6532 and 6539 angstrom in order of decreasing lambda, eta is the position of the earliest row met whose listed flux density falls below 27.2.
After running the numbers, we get 6533.87 angstrom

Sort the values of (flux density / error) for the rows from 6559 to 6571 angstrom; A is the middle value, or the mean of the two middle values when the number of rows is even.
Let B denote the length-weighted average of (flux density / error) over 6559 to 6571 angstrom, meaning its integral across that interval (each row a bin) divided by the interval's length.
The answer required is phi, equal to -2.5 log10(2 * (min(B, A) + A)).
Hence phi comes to -4.16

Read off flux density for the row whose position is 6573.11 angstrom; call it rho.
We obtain 28.15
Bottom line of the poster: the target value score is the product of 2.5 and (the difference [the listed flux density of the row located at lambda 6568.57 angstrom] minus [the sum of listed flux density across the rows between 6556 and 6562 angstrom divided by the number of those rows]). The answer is 8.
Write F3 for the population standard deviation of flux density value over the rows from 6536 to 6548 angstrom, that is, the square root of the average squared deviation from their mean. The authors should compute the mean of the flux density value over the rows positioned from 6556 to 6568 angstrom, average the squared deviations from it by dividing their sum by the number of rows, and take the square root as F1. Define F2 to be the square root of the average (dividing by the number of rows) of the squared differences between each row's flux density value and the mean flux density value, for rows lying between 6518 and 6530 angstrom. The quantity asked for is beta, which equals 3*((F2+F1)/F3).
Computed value 7.9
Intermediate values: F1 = 3.1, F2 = 1.9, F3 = 1.9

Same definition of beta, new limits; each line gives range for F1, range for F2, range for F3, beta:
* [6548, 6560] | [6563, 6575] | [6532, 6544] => 5.3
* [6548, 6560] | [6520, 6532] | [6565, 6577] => 3.5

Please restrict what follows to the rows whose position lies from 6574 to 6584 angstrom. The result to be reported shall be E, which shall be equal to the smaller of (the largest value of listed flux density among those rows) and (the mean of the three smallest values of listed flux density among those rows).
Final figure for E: 24.3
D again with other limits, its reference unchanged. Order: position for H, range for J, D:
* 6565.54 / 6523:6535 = 3.0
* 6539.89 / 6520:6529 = 1.6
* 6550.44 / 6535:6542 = 5.3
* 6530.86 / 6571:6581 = 4.7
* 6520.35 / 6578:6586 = 1.3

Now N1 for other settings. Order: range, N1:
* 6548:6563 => 6548.93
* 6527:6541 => 6536.88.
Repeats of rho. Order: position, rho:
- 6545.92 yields 29.18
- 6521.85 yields 25.34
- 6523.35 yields 25.55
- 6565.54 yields 29.76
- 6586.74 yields 29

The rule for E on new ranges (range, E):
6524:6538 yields 26.6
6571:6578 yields 24.3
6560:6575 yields 21.3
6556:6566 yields 22.1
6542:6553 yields 25.5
